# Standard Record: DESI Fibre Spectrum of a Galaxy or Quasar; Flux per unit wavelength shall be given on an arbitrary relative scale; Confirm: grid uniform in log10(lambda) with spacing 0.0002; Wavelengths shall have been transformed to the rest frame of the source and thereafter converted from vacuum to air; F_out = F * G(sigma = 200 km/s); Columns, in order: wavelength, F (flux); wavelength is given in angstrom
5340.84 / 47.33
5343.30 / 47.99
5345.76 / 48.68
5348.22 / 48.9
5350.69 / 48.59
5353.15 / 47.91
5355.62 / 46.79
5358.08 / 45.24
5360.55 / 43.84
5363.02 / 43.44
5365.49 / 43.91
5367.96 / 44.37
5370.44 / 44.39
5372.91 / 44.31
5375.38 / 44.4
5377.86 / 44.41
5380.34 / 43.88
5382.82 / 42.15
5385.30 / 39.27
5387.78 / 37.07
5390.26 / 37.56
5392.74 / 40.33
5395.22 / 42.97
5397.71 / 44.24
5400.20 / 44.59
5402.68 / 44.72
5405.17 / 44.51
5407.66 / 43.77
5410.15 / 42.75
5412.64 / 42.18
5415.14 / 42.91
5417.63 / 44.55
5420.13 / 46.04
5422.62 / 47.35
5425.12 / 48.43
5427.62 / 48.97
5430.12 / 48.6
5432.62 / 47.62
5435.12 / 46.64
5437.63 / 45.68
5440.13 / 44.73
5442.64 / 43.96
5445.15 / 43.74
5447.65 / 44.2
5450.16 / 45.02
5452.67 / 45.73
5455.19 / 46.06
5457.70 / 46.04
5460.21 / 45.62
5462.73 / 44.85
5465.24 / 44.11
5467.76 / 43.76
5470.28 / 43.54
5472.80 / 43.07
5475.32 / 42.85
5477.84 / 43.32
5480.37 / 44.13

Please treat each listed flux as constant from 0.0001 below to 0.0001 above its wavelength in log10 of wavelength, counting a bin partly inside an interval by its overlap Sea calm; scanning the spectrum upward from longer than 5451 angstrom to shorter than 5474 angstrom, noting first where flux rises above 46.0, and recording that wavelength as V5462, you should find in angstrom 5455.19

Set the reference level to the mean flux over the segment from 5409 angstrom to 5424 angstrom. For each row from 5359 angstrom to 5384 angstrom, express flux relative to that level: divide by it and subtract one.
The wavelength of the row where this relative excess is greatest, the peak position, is 5377.86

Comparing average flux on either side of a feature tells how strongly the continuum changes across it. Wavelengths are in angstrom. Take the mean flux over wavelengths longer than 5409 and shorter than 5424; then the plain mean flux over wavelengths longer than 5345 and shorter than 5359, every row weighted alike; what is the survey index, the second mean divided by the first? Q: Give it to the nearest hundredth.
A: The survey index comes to 1.08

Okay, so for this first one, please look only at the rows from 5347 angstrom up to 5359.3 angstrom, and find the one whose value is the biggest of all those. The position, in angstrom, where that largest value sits 5348.22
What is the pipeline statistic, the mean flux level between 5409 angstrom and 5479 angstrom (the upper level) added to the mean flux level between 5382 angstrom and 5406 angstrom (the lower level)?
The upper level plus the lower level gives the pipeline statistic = 86.8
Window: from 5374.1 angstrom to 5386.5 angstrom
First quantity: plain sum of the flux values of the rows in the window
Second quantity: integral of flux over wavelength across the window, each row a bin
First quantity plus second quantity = 745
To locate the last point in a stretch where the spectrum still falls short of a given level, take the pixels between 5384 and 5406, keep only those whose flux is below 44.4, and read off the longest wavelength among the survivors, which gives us 5397.71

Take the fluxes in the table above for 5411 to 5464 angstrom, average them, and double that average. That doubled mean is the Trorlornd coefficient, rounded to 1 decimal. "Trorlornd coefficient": 91.3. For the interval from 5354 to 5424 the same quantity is 86.9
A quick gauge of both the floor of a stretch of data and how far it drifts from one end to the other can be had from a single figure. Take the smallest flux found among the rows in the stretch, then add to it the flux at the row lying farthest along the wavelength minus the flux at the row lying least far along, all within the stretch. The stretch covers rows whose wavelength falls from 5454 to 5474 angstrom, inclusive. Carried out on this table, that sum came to 40.1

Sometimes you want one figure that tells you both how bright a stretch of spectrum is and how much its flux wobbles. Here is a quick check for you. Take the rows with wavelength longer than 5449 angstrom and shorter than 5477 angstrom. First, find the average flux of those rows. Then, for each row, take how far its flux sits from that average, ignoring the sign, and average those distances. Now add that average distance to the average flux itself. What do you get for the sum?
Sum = 46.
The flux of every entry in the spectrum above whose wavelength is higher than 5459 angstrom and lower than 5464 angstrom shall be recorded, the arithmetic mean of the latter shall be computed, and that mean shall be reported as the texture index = 45.2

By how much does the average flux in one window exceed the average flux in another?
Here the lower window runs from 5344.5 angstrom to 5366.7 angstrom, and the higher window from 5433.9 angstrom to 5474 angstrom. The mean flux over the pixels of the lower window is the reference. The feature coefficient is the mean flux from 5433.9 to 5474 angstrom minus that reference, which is -1.6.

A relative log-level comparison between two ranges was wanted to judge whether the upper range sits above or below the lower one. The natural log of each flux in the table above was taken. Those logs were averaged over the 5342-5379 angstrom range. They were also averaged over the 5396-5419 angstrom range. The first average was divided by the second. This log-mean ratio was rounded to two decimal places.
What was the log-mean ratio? 1.01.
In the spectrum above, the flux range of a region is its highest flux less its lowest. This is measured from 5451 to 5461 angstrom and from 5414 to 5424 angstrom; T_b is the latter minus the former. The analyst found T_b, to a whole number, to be 4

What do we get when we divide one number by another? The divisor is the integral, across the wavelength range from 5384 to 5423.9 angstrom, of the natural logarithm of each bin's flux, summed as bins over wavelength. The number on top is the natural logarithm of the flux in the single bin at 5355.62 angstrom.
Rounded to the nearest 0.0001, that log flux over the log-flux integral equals 0.0257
